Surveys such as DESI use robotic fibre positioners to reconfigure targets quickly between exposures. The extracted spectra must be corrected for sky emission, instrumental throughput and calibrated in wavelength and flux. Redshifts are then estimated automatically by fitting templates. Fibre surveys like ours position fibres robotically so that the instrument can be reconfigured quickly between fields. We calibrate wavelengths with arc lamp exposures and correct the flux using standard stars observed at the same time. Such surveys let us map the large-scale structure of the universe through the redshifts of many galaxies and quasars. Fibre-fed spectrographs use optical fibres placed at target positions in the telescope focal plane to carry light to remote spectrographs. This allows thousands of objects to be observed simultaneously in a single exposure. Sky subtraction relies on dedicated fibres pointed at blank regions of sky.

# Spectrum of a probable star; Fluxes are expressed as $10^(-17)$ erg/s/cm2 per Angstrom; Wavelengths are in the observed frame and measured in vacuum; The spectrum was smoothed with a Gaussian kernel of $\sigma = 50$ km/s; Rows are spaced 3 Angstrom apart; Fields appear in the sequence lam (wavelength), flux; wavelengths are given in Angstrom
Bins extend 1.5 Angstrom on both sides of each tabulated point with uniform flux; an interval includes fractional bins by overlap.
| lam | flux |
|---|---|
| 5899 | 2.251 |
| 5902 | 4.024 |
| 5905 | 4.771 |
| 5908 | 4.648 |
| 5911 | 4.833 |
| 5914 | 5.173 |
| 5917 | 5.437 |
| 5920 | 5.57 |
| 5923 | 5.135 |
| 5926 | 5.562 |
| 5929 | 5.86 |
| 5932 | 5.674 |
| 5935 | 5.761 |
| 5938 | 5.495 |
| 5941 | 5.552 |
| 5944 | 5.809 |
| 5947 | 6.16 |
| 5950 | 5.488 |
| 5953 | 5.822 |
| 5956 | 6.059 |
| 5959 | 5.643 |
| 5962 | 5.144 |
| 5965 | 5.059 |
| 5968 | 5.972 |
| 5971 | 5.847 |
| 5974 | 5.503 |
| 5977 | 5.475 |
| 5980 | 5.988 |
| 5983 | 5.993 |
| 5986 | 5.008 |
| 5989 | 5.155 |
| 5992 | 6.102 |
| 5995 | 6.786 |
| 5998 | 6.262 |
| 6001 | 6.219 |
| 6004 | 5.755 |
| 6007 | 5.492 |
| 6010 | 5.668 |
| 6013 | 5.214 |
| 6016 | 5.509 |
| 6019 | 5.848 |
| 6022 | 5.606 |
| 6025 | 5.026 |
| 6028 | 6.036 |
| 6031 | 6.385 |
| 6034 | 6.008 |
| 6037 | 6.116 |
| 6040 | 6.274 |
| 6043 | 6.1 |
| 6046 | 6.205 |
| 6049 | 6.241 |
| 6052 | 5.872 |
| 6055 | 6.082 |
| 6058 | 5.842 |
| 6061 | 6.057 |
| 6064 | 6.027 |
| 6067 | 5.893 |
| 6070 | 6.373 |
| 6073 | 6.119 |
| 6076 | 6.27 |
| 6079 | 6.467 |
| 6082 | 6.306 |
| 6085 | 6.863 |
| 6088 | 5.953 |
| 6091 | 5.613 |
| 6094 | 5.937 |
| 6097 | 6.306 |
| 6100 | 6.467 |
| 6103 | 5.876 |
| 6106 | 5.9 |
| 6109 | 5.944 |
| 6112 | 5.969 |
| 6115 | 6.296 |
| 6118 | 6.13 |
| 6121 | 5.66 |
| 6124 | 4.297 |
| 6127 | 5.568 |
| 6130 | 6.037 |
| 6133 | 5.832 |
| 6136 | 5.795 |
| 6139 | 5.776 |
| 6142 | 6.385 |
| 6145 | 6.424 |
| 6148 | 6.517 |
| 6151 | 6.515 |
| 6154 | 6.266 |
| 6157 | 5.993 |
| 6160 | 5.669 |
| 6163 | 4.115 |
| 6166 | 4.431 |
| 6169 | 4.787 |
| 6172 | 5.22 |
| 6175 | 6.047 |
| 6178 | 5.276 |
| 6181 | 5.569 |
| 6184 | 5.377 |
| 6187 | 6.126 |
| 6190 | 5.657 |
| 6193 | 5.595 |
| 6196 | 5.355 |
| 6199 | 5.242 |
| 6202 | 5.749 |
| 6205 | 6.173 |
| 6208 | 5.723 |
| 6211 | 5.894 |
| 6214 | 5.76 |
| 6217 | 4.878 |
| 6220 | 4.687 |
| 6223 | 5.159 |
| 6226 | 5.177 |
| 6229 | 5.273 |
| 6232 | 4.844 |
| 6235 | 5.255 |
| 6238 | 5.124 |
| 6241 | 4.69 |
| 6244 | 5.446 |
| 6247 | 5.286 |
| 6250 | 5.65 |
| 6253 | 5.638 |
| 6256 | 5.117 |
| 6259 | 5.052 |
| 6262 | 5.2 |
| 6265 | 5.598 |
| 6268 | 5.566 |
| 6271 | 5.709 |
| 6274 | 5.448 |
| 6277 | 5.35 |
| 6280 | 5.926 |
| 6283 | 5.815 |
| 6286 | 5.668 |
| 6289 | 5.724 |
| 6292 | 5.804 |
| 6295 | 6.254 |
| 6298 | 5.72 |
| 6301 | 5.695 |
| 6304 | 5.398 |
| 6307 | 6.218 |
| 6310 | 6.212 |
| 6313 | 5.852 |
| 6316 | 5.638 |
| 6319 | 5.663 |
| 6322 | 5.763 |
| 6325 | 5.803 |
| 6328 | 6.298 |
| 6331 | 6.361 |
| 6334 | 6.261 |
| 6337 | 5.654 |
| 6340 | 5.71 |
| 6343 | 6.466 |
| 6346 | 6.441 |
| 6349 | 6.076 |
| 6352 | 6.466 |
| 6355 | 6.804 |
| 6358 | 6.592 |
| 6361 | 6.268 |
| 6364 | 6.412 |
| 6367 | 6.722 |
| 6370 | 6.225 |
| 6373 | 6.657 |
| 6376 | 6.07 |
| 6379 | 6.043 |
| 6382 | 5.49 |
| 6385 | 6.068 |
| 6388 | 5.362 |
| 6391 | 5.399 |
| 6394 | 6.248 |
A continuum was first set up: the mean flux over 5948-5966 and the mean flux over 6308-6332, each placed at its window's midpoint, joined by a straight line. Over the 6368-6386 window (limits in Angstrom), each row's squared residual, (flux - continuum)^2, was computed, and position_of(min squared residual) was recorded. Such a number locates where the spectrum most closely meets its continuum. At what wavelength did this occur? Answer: 6379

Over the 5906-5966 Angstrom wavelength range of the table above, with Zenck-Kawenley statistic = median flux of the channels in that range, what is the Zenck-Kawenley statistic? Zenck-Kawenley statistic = 5.56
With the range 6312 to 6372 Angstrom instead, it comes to 6.26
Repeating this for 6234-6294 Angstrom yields 5.51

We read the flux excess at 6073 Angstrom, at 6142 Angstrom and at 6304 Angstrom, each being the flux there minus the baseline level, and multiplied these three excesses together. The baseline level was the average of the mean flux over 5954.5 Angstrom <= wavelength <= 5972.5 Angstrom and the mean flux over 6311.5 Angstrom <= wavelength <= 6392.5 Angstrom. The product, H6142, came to -0.063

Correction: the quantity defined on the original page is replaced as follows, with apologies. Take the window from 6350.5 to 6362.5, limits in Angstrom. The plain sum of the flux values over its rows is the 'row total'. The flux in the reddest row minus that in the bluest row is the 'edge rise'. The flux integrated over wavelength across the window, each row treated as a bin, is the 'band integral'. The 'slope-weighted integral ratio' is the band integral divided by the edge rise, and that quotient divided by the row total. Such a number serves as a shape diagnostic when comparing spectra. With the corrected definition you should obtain -15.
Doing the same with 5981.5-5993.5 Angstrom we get 28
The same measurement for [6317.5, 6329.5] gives 5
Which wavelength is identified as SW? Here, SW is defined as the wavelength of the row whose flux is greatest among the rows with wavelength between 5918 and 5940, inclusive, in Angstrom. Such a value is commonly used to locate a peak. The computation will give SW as 5929 Angstrom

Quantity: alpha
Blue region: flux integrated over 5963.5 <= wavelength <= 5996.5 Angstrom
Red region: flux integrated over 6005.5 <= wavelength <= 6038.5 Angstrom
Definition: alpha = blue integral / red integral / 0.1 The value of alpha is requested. 10.0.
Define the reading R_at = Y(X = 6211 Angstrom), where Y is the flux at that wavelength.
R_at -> 5.894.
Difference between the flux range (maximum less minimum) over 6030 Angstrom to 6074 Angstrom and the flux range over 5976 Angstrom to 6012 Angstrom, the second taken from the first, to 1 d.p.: -1.2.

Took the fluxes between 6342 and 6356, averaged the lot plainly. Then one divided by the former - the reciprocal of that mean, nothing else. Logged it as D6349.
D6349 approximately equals 0.155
